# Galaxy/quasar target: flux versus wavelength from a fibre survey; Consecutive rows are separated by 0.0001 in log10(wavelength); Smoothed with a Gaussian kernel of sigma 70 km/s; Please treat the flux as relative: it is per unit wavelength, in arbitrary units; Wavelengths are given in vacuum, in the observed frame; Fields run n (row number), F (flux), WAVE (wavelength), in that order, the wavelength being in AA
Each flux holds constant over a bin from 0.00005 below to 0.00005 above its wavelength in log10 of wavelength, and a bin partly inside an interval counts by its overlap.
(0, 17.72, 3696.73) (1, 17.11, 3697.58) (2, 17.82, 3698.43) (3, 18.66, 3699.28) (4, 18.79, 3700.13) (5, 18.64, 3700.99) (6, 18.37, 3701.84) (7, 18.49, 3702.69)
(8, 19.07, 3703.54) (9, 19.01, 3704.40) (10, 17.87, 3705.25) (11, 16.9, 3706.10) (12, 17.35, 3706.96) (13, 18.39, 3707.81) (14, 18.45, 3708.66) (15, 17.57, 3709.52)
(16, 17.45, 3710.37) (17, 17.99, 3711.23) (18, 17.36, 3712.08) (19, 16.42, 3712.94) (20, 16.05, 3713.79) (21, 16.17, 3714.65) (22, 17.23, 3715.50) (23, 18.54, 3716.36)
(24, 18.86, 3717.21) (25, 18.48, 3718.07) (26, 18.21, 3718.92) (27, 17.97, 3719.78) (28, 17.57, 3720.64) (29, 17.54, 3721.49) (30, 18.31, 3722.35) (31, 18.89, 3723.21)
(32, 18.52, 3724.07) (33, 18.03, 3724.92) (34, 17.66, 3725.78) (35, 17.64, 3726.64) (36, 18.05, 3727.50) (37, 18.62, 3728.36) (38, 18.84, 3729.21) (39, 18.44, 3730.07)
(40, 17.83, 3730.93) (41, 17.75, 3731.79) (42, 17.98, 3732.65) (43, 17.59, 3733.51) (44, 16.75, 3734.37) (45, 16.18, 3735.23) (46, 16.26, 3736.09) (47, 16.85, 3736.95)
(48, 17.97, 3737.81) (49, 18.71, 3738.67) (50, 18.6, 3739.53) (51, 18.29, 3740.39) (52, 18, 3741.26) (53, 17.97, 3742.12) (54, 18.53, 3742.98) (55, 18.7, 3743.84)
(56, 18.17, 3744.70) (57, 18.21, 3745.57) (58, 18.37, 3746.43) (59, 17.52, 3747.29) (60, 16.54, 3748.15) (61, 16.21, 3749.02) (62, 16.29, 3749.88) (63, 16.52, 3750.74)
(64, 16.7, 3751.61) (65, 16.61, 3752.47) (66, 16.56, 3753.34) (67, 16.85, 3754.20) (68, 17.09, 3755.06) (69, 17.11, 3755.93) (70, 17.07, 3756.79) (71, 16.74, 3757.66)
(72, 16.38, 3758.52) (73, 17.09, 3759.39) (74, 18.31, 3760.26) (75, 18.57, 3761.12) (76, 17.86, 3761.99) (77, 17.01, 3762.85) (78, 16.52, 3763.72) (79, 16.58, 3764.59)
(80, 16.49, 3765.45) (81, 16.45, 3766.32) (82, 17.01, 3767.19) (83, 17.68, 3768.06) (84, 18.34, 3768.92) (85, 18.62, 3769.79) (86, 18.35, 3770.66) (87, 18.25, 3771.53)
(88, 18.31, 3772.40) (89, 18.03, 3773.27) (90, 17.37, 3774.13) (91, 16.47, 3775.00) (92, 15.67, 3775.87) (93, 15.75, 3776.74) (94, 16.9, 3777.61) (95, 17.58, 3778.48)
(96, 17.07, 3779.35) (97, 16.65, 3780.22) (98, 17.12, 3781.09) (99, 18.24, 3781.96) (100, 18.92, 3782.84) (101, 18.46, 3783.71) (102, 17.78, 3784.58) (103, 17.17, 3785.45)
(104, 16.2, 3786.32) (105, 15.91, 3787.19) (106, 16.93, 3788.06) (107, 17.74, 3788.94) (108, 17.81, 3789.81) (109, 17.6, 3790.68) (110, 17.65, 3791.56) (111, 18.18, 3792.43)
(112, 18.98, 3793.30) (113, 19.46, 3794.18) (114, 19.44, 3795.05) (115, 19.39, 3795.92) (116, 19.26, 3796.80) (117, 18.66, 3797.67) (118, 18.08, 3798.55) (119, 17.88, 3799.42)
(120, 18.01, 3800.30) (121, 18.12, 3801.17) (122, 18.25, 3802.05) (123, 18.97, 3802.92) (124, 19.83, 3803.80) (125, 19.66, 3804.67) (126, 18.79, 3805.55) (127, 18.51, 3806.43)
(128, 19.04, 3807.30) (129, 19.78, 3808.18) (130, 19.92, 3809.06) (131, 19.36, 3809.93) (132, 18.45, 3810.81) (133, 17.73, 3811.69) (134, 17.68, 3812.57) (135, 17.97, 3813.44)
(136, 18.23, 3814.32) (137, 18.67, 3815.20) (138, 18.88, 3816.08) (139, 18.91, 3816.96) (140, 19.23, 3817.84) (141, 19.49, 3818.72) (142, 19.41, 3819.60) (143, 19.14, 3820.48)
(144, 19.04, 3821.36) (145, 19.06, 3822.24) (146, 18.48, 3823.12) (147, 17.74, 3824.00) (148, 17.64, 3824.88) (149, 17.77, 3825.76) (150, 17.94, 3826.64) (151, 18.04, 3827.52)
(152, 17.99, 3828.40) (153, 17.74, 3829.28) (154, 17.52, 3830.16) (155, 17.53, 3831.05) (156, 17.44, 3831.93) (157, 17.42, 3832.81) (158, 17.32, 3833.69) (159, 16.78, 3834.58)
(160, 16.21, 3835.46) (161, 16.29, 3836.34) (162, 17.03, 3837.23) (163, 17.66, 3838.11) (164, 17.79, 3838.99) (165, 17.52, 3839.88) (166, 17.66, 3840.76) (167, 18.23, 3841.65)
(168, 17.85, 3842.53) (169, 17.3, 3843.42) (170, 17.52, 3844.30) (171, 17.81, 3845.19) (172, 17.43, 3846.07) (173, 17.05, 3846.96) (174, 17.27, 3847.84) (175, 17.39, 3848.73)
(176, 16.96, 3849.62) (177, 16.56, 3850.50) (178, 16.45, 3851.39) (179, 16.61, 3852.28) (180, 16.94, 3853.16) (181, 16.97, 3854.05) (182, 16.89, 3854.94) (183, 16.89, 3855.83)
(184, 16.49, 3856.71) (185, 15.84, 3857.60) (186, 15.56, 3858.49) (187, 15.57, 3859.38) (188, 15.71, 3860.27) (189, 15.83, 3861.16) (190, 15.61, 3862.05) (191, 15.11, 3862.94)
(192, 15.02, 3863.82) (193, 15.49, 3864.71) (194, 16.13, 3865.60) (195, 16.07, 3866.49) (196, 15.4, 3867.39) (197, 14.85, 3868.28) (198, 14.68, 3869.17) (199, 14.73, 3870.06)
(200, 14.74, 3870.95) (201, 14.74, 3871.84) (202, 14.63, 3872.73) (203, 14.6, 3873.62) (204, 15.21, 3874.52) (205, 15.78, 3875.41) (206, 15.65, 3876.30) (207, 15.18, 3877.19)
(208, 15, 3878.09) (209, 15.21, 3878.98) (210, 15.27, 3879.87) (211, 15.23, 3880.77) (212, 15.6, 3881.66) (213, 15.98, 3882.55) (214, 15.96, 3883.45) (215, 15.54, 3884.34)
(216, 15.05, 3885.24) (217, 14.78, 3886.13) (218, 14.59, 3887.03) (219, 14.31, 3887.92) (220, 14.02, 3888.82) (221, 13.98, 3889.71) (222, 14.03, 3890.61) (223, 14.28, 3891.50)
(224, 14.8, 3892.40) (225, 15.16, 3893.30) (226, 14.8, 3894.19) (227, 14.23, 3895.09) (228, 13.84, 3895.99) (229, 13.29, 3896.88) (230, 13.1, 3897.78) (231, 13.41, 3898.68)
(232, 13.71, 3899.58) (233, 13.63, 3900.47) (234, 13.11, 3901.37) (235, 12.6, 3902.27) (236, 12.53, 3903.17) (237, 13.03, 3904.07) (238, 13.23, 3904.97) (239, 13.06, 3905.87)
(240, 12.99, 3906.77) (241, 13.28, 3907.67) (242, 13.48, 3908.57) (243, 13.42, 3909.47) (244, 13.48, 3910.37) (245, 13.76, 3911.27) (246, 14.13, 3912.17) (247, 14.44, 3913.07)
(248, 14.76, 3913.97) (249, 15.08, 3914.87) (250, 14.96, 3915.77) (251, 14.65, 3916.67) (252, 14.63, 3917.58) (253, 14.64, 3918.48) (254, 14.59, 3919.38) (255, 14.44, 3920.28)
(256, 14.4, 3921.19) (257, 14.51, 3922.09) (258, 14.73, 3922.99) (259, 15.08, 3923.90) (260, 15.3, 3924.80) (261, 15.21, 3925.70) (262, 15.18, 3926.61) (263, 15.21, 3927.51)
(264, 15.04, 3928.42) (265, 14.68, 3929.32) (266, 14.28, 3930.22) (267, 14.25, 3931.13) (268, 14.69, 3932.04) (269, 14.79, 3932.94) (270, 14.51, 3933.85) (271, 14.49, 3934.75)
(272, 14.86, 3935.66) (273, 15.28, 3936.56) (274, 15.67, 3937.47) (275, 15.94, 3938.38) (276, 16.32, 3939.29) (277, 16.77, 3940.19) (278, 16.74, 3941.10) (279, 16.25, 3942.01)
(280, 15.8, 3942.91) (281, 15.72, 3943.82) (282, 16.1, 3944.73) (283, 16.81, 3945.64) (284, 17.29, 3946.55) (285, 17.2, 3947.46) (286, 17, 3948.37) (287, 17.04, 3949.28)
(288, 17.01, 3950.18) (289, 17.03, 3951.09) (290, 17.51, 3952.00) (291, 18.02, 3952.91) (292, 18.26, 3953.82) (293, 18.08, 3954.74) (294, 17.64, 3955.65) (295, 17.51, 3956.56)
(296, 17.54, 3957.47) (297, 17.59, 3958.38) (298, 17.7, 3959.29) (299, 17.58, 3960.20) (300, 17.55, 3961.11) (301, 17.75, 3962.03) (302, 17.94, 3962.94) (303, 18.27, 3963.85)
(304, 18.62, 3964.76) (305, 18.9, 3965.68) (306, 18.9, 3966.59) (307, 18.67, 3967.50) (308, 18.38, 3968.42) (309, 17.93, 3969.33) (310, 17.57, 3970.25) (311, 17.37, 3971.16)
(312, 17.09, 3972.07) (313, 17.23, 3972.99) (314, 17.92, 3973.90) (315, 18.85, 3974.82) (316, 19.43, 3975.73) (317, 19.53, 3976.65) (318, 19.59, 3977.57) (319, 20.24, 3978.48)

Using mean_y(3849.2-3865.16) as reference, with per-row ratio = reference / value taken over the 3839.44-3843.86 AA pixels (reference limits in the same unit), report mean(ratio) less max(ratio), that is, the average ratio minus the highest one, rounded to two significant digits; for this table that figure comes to -0.021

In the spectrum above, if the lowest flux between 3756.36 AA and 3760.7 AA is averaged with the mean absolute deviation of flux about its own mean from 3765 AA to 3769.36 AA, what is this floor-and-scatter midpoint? 8.5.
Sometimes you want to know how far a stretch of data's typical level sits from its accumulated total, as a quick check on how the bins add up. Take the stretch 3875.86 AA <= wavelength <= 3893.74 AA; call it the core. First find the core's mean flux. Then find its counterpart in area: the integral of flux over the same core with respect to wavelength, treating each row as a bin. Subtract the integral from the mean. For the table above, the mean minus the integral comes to -253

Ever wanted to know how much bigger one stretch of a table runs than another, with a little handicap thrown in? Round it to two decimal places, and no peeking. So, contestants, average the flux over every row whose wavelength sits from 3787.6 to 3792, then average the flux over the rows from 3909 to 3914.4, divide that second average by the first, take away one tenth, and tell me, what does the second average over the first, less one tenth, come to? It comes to 0.70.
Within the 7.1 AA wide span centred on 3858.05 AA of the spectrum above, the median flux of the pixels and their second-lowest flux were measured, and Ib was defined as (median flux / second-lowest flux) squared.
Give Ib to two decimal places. 1.03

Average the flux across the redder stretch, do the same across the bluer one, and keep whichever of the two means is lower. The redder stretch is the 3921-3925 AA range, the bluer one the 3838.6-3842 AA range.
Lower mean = 14.8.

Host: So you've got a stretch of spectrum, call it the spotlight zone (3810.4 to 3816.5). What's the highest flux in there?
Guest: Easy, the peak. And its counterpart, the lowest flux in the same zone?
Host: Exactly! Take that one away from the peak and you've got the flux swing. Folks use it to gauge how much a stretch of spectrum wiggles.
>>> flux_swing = 1.20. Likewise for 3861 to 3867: 1.11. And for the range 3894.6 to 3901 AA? 1.13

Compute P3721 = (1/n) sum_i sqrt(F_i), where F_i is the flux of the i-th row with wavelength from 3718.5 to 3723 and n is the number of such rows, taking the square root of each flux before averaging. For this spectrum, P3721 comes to 4.23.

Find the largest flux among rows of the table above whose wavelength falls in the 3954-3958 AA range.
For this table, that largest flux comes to 18.08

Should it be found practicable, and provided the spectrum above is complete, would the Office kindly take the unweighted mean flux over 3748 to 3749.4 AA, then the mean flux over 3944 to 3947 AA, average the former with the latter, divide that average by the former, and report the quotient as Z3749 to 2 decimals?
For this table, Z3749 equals 1.01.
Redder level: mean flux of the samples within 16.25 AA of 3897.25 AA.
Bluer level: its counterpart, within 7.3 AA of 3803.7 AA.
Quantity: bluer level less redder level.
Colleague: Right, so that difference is 4.8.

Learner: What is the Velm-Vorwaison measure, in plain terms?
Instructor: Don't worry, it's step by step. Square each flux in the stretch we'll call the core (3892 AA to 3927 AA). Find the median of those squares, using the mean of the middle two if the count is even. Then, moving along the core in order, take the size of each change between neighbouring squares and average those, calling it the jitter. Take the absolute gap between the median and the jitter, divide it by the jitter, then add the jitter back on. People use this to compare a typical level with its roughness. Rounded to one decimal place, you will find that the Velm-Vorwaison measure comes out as 36.0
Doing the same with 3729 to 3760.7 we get 35.3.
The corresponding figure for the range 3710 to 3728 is 35.0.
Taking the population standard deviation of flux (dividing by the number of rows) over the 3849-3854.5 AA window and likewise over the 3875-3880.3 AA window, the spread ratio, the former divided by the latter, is 0.8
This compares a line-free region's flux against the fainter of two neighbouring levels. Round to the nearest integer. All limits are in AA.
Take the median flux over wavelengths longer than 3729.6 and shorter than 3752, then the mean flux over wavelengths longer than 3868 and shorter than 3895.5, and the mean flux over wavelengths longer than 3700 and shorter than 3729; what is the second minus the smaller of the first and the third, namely -3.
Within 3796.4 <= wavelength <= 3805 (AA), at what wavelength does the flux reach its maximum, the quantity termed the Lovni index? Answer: 3803.80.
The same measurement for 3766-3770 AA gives 3769.79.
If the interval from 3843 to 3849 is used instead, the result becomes 3845.19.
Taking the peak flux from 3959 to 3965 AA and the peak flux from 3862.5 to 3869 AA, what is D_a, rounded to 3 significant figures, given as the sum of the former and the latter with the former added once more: 53.4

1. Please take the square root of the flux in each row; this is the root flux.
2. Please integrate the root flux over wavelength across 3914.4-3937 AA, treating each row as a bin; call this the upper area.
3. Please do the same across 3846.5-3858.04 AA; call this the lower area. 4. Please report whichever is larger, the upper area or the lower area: 87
